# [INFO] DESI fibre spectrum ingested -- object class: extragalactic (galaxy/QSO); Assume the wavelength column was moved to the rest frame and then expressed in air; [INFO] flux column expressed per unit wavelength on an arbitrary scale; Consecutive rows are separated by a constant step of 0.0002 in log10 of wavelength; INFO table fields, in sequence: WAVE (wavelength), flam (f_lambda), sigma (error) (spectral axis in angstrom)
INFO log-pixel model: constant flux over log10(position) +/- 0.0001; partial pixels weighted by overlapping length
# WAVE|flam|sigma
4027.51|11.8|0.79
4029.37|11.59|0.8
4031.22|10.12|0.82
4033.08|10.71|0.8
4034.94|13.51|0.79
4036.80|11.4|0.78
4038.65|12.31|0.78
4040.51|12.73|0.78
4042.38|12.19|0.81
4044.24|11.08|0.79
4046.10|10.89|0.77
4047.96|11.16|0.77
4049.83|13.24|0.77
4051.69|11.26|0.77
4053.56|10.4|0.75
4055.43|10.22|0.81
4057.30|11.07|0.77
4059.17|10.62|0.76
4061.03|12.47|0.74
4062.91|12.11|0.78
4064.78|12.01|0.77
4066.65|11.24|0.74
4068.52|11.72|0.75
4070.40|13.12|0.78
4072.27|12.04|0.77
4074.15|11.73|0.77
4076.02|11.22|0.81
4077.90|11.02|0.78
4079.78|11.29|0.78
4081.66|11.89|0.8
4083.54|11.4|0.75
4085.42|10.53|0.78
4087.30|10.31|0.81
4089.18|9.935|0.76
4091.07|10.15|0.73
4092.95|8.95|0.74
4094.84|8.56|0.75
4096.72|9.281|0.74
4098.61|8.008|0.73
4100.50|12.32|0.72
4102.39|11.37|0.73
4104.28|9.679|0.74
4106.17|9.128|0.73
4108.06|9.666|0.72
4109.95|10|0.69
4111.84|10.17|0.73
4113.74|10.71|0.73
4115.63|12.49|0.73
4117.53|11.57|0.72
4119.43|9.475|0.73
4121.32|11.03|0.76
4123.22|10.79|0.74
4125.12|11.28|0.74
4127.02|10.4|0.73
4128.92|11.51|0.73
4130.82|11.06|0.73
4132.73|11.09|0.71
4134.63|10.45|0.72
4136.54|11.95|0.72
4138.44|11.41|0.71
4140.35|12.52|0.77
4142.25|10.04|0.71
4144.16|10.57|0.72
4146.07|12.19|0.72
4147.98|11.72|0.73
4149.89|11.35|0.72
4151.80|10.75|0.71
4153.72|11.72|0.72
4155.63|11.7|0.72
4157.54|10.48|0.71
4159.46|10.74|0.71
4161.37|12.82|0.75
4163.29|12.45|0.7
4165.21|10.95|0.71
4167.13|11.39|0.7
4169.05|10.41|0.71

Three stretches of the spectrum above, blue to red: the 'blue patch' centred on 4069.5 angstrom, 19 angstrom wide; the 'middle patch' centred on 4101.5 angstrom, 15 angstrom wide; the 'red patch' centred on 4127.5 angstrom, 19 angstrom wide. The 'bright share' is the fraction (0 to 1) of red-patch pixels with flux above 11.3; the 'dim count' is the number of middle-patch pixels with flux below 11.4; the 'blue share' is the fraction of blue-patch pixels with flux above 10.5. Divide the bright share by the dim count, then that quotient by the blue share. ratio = 0.03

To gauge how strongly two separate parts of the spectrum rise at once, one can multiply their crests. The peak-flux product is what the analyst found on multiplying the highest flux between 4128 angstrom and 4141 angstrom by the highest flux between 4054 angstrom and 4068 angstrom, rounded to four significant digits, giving 156.1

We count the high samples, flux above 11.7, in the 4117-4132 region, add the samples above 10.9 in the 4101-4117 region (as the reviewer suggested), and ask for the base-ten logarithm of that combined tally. 0.3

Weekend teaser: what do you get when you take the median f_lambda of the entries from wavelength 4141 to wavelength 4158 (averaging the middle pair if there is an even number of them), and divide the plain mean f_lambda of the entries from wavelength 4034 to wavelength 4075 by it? 1.035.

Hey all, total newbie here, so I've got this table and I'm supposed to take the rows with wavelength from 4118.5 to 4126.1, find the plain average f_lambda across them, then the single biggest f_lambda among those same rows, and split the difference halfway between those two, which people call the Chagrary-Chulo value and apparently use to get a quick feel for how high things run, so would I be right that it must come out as 11.0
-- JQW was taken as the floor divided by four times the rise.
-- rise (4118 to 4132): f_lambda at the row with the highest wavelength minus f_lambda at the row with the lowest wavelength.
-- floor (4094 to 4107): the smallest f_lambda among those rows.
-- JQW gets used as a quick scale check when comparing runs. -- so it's 1.3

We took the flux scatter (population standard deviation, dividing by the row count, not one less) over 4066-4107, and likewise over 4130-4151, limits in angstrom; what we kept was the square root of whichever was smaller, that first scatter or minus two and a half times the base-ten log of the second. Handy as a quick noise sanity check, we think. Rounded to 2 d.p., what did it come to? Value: 0.59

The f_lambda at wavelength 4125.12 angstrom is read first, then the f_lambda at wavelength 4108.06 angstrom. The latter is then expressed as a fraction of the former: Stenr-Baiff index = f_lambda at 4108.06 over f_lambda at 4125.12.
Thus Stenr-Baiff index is 0.86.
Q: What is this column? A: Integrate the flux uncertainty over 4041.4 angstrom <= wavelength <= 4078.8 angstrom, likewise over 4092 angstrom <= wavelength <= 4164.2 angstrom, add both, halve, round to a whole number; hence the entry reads 41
